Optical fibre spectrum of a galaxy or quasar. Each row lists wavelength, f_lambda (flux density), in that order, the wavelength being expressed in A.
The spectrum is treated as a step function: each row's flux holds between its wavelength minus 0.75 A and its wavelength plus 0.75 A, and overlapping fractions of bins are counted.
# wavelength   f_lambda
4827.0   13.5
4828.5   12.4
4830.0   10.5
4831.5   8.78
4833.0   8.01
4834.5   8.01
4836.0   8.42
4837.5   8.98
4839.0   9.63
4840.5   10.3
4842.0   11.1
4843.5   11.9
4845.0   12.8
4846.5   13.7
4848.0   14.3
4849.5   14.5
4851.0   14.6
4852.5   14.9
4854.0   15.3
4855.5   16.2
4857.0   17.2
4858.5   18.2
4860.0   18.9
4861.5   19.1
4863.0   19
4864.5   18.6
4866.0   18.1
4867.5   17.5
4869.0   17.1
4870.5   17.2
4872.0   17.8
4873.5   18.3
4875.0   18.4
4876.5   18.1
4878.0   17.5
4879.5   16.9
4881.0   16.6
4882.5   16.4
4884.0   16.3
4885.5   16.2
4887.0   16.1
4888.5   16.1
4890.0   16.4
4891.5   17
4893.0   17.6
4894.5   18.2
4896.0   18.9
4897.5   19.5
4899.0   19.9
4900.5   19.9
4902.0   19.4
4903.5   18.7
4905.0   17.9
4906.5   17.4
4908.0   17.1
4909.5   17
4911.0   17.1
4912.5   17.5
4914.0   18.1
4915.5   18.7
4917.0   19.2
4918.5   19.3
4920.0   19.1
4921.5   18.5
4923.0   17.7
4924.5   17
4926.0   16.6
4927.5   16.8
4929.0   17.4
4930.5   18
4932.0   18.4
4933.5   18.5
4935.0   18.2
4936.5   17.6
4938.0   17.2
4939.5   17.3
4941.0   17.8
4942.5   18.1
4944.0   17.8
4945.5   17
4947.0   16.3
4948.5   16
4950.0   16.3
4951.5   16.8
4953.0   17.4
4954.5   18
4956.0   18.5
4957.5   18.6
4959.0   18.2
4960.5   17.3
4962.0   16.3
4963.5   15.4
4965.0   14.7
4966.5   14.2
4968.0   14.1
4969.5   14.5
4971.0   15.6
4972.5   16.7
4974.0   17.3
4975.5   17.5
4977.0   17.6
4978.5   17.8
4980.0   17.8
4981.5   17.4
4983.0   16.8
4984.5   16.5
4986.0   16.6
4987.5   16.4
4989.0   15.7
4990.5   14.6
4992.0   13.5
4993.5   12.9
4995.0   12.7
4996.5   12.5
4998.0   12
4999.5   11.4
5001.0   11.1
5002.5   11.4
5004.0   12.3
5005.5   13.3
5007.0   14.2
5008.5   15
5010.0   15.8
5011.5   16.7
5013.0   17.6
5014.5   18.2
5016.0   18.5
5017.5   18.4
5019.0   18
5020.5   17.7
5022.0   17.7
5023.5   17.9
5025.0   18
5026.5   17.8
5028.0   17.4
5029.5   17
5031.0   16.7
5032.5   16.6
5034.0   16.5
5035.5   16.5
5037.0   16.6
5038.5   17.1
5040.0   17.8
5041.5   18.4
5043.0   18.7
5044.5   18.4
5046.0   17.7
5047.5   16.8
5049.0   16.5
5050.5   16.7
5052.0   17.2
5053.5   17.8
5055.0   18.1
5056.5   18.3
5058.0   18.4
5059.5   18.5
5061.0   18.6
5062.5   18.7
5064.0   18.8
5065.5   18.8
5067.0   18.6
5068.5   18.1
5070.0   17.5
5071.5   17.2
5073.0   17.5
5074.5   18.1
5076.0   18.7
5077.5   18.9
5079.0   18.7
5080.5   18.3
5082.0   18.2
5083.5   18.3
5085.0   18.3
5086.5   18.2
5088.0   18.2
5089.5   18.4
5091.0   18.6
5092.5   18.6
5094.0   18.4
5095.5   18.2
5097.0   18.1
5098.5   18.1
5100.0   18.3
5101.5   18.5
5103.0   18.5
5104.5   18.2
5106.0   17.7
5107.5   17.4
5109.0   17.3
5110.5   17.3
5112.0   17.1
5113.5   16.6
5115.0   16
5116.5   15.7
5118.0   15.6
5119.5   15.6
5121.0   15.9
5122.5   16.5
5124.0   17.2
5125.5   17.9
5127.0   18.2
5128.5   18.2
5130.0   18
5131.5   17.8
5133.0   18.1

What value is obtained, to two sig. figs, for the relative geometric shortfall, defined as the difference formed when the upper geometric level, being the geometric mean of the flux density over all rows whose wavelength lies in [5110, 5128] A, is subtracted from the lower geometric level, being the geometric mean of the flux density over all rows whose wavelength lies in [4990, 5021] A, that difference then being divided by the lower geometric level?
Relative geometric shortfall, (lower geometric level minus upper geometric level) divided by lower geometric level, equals -0.15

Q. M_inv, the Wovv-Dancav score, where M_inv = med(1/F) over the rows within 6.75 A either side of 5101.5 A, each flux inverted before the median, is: 0.0549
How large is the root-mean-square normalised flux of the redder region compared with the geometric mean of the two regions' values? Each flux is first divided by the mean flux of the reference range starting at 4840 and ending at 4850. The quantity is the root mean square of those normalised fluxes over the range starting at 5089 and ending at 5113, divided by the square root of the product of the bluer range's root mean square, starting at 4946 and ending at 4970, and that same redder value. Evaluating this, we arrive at 1.05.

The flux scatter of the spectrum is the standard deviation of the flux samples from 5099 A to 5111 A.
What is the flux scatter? 0.5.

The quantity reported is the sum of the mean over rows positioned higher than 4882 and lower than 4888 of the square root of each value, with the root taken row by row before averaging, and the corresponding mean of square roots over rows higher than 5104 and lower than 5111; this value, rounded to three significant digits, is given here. 8.22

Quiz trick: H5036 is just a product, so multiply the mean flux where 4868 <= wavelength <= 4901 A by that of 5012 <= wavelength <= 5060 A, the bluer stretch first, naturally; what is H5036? 309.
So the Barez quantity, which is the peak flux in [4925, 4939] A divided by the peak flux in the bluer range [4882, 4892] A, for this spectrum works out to 1.09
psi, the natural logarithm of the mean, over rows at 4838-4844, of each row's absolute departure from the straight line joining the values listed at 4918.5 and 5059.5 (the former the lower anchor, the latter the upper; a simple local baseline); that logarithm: 2.2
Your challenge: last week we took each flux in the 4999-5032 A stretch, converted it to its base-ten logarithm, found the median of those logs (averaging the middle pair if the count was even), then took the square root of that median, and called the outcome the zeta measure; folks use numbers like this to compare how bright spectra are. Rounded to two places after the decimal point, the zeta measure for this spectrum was 1.11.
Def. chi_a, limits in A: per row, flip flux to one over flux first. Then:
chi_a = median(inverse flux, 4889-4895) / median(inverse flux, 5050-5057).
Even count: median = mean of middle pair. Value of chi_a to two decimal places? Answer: 1.03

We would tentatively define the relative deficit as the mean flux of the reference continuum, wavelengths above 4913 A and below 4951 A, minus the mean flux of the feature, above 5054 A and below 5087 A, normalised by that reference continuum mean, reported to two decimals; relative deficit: -0.03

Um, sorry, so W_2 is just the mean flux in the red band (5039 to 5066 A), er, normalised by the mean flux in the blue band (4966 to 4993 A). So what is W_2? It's 1.12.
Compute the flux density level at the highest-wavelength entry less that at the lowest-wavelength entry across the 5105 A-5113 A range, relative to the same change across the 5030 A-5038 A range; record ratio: 6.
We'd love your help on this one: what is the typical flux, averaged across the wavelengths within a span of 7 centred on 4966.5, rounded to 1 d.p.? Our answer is 14.6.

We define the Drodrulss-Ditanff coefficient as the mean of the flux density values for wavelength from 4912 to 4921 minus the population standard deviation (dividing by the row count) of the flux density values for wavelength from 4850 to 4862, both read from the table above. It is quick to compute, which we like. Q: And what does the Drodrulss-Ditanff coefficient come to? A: 17.0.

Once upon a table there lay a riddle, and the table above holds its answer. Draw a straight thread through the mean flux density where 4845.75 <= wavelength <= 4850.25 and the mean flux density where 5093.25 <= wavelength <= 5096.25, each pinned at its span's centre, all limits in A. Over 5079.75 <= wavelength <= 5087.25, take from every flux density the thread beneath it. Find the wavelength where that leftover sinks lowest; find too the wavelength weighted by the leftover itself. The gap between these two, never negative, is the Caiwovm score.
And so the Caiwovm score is 3.7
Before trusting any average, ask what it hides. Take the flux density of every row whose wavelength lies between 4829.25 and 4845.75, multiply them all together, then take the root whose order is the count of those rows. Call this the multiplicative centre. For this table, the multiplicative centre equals 9.7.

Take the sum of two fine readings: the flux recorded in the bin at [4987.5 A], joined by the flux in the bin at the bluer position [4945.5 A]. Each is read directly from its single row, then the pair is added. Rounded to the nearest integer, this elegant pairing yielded 33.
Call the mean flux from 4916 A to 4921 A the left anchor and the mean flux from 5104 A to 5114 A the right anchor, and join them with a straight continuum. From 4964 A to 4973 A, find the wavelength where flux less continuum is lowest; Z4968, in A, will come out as 4968.0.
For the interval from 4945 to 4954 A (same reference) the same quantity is 4948.5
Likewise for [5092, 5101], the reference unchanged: 5097.0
